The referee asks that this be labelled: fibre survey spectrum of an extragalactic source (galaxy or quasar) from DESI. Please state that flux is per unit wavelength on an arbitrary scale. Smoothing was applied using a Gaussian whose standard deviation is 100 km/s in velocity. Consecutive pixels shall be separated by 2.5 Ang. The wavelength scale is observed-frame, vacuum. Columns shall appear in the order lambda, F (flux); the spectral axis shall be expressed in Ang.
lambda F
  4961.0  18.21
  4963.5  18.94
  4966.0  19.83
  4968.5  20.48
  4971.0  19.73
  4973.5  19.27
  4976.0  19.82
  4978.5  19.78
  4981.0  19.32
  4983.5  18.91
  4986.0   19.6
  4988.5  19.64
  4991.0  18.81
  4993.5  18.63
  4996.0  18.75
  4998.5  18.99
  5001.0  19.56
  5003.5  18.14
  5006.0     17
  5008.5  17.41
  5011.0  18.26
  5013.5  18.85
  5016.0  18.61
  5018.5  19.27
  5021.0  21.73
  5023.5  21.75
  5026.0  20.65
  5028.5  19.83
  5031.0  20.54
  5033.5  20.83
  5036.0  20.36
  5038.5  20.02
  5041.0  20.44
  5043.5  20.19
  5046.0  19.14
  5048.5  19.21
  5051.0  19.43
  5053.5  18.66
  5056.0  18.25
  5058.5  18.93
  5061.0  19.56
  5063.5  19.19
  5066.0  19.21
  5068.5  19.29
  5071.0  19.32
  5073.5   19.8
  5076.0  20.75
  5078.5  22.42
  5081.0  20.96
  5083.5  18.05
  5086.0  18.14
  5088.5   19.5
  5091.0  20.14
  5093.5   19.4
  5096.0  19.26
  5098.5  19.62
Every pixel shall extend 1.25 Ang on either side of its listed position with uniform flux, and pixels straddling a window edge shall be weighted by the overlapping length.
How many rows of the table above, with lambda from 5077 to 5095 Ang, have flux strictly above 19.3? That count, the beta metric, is 5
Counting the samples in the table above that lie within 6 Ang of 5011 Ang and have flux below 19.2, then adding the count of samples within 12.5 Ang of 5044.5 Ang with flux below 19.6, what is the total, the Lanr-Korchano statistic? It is 10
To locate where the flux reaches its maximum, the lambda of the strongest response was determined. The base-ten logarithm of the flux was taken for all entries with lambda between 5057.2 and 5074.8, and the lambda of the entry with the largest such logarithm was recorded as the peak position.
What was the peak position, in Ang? 5073.5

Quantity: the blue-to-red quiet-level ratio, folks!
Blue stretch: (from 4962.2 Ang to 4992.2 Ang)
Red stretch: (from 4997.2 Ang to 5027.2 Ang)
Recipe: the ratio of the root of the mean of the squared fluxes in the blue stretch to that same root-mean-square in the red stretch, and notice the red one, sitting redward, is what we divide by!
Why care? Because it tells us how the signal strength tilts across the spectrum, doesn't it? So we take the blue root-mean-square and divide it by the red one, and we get 1.01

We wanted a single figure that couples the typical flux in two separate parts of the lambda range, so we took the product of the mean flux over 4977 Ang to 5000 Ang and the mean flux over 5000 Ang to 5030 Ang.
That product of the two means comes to 369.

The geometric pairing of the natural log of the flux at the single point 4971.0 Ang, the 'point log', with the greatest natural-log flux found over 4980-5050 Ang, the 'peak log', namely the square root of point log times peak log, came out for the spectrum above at 3.030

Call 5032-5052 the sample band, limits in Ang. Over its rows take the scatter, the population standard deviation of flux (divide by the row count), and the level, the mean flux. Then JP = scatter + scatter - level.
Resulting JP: -18.8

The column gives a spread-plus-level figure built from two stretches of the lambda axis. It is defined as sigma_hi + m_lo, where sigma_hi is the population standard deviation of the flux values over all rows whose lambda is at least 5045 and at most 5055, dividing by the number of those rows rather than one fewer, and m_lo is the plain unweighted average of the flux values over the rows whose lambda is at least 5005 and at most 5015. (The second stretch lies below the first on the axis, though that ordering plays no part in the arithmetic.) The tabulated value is 18.2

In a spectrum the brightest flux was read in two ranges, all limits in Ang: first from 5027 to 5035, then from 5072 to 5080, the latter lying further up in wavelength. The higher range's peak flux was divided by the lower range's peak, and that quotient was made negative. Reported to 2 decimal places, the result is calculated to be -1.08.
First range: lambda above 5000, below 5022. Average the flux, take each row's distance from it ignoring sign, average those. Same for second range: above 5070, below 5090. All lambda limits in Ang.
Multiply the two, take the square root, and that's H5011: 1.05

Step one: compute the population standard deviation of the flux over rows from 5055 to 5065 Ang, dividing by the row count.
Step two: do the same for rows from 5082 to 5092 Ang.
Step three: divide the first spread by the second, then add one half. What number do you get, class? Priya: 1.04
